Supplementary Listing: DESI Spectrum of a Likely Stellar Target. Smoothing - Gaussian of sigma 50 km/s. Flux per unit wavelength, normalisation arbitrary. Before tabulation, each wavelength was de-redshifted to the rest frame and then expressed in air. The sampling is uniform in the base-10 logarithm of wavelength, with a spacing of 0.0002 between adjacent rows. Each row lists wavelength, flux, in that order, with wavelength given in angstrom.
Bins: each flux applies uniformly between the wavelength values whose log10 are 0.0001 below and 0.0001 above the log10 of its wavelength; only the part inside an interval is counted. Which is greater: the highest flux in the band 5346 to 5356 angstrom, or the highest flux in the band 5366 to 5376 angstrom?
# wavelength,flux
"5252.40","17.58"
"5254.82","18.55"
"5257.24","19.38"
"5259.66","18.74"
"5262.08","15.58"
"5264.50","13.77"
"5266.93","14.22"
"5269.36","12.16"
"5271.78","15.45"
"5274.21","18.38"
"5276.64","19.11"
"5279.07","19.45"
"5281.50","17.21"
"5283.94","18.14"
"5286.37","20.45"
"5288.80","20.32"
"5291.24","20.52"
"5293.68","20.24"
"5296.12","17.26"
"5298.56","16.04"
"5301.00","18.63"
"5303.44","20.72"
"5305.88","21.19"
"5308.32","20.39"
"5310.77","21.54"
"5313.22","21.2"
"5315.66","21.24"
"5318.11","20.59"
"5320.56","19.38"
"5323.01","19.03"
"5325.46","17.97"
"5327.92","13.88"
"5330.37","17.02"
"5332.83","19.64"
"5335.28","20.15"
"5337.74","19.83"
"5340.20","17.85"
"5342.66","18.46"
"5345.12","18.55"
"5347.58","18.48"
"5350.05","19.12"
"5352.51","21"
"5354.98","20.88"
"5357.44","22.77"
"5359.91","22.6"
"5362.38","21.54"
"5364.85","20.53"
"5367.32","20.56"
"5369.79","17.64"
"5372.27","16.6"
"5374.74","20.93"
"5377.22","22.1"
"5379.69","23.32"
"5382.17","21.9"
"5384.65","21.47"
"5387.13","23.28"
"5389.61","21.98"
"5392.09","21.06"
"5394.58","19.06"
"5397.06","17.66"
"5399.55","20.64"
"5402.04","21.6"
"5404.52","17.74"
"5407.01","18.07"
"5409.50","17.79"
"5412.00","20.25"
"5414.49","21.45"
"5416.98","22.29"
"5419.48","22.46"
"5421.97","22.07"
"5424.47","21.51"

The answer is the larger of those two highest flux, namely 21.0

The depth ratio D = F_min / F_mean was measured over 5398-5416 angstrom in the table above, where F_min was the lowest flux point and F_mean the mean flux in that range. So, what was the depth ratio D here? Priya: 0.90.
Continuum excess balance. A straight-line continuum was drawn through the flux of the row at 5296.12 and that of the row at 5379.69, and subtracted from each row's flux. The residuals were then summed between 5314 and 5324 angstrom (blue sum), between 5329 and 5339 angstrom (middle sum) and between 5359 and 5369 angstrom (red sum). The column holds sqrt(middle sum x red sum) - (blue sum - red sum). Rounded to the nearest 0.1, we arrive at -4.5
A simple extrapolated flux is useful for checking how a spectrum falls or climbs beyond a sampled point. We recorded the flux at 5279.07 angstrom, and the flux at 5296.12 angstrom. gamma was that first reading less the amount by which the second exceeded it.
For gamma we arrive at 21.6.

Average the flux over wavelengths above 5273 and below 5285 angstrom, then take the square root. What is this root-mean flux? 4.30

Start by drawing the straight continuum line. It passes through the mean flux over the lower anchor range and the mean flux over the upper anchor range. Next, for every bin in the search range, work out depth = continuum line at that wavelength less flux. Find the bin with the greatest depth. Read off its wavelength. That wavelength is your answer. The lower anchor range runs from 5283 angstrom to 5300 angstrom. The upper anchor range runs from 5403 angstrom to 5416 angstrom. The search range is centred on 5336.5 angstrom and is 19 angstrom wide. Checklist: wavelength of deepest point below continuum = 5327.92 angstrom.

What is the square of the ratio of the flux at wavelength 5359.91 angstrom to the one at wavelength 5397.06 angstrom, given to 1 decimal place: 1.6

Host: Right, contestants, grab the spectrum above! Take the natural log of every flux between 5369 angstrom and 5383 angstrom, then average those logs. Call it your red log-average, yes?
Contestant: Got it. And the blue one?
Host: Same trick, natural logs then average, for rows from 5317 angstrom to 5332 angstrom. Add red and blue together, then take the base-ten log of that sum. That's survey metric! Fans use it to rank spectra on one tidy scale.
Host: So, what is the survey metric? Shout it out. 0.770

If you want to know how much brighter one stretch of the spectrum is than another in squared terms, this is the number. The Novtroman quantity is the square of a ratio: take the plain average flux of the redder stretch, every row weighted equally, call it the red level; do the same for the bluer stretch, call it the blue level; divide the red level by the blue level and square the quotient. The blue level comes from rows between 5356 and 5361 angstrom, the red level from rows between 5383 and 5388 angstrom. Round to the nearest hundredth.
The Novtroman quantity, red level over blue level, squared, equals 0.97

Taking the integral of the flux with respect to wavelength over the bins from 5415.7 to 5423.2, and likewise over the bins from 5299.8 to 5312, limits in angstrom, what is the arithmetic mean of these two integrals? 209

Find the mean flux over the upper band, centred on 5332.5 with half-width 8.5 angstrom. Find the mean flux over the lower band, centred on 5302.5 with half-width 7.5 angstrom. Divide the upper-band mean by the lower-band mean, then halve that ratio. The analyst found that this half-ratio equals 0.47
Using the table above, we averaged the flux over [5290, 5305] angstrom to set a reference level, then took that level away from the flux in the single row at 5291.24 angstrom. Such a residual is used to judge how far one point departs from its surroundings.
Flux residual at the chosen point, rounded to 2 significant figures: 1.6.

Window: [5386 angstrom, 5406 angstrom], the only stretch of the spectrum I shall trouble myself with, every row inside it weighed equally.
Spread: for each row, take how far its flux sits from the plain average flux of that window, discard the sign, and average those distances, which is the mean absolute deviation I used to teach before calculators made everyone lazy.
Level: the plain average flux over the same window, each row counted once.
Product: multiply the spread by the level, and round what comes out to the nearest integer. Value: 34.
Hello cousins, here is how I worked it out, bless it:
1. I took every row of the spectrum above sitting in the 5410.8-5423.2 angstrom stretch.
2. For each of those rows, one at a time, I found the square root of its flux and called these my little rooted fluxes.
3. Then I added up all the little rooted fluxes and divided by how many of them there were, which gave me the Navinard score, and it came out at 4.7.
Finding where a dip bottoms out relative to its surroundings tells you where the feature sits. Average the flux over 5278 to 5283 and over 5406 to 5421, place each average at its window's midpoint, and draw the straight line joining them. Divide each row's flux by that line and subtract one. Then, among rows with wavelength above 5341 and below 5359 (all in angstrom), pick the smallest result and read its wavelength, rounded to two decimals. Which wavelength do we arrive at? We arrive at 5347.58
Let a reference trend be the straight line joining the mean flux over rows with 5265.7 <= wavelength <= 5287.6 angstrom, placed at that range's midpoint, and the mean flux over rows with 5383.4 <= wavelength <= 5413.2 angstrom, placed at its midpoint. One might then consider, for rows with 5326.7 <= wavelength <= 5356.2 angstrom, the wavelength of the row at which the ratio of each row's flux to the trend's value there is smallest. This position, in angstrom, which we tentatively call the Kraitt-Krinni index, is 5327.92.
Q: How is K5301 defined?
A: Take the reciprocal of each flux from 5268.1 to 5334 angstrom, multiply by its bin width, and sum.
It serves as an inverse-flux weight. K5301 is 3.6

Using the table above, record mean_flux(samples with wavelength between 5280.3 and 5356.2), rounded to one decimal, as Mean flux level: 19.3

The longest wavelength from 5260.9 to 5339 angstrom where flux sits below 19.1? 5330.37 angstrom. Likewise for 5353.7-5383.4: 5372.27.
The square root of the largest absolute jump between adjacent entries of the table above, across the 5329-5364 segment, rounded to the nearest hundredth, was 1.62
